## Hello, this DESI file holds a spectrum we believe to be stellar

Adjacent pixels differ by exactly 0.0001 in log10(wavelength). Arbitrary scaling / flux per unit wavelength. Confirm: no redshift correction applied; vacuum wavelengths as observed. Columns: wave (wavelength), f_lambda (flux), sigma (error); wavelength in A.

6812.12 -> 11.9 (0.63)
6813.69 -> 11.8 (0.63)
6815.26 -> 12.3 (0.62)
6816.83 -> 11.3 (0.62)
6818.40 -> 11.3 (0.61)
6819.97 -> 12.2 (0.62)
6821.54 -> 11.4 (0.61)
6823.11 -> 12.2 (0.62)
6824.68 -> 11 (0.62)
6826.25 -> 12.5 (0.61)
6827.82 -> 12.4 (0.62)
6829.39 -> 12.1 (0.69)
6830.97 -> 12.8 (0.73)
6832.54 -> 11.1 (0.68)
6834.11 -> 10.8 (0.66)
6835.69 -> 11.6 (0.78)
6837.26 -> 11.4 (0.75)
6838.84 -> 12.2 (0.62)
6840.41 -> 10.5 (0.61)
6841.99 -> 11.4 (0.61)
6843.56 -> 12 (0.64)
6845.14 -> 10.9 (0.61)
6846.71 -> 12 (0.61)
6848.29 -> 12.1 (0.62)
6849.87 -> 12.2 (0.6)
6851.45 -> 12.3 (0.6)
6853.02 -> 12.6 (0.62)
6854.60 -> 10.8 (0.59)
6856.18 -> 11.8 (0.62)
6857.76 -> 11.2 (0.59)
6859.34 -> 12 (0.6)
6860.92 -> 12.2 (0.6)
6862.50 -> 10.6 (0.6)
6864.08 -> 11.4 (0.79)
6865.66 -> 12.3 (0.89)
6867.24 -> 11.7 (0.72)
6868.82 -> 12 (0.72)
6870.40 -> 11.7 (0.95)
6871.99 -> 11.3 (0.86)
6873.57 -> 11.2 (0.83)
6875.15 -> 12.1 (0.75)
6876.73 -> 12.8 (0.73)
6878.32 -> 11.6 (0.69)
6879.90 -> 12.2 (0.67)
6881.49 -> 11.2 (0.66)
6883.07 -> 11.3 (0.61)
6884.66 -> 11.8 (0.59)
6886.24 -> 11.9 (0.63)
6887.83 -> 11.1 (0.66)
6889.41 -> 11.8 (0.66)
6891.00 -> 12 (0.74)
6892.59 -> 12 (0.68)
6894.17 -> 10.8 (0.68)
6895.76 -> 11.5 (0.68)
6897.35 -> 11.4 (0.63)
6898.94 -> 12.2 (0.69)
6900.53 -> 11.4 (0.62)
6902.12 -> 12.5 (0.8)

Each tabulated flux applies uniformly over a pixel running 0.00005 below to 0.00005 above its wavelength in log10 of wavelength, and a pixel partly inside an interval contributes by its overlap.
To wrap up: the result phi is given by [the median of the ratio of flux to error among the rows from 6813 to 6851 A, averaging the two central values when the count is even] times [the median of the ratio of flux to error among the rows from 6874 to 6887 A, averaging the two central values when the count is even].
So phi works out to 334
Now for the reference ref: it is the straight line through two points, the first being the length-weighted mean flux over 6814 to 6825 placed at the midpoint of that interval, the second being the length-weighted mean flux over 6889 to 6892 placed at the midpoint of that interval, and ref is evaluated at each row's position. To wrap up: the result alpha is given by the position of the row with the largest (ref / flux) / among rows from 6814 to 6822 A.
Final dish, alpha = 6818.40 A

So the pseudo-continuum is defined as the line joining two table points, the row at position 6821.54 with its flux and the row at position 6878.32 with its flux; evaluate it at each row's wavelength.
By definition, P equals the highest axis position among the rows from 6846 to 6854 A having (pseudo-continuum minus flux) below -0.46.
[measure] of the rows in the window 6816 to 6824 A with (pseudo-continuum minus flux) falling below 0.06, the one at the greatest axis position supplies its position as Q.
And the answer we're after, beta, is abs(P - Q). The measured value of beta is 29.9 A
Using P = 6853.02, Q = 6823.11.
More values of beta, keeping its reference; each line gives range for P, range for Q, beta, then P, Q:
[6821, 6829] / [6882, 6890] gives 61.6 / 6827.82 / 6889.41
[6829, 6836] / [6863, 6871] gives 39.4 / 6830.97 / 6870.40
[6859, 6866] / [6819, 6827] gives 39.4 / 6865.66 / 6826.25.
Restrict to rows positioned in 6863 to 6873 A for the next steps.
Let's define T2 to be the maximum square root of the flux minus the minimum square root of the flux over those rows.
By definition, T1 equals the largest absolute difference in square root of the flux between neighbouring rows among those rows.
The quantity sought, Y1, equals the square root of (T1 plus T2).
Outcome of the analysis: 0.53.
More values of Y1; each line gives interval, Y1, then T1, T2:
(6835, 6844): 0.71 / 0.25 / 0.25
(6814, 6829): 0.66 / 0.22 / 0.22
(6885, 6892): 0.50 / 0.12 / 0.13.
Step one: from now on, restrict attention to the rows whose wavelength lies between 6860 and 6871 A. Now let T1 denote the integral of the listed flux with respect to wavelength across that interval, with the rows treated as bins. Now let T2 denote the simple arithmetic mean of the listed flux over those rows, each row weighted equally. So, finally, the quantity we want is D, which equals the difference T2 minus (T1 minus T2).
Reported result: -105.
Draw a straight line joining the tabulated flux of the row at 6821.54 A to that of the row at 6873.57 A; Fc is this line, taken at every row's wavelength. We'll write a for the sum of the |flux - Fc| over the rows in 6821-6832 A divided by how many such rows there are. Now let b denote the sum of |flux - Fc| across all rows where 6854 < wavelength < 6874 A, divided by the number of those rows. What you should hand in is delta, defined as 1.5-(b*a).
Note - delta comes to 1.11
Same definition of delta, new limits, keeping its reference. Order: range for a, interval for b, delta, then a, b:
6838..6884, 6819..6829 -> 1.07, 0.63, 0.69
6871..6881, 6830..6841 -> 1.09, 0.68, 0.61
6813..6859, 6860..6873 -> 1.15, 0.61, 0.58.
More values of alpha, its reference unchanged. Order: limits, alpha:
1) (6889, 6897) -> 6894.17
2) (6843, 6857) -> 6854.60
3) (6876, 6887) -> 6881.49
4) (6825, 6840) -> 6834.11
